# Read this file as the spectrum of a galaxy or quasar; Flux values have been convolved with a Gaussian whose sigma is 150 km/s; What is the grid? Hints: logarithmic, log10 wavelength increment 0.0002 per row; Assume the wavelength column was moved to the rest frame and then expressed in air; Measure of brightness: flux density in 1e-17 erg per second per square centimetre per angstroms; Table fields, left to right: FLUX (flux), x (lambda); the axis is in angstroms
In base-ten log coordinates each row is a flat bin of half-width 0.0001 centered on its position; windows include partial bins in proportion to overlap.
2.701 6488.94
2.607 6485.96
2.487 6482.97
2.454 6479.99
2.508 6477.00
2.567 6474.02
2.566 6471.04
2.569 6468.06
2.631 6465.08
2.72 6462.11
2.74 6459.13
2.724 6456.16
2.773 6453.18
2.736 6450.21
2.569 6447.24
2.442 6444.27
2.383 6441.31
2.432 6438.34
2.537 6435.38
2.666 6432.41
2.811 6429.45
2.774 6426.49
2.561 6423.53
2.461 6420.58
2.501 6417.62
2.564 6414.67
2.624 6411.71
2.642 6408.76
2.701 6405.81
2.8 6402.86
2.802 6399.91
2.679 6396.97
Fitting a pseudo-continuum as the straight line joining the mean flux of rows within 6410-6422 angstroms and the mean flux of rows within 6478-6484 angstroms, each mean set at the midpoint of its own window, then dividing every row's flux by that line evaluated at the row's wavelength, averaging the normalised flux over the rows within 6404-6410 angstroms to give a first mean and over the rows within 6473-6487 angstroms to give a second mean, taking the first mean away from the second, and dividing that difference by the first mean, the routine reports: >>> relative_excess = -0.03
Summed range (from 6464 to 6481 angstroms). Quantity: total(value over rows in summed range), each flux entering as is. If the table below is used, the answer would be 15.3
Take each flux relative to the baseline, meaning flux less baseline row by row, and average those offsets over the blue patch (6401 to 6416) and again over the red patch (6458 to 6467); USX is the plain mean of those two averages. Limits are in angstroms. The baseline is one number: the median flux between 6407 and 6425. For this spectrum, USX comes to 0.12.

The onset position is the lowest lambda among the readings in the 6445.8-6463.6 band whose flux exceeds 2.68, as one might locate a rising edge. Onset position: 6450.21 angstroms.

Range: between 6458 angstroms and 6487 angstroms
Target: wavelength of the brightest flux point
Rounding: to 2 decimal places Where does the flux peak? 6459.13 angstroms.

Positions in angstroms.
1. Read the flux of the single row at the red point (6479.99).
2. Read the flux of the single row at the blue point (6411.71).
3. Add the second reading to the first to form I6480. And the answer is 5.08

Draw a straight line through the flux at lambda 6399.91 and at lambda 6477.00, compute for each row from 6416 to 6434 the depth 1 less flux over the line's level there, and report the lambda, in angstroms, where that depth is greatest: 6420.58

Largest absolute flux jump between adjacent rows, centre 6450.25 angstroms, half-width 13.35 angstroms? 0.17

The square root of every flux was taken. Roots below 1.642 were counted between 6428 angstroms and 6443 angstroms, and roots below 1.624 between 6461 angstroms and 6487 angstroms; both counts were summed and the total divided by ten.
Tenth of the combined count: 1.2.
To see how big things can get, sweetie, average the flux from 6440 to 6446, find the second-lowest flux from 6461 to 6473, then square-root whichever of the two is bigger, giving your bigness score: 1.60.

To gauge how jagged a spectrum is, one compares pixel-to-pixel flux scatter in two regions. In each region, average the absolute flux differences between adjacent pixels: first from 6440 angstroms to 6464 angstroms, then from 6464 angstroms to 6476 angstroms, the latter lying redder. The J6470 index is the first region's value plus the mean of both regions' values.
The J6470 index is 0.11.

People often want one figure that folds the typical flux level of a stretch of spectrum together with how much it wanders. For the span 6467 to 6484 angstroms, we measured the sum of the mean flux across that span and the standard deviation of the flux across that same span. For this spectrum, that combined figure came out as 2.57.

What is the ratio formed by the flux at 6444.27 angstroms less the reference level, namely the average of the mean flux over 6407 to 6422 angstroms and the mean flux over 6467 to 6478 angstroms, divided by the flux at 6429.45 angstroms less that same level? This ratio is 0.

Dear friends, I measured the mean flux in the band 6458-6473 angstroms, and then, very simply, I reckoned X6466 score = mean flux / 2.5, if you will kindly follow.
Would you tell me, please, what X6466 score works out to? 1.06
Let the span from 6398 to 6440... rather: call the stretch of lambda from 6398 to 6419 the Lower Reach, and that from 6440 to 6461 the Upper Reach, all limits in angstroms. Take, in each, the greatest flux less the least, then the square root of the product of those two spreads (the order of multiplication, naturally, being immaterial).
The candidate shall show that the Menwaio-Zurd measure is 0.34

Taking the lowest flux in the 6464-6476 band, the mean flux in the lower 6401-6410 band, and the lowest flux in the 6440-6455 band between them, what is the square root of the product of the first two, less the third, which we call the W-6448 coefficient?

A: 0.26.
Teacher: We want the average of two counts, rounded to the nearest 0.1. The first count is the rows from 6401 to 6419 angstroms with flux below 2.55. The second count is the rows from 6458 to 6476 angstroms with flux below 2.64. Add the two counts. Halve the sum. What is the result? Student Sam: 2.5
